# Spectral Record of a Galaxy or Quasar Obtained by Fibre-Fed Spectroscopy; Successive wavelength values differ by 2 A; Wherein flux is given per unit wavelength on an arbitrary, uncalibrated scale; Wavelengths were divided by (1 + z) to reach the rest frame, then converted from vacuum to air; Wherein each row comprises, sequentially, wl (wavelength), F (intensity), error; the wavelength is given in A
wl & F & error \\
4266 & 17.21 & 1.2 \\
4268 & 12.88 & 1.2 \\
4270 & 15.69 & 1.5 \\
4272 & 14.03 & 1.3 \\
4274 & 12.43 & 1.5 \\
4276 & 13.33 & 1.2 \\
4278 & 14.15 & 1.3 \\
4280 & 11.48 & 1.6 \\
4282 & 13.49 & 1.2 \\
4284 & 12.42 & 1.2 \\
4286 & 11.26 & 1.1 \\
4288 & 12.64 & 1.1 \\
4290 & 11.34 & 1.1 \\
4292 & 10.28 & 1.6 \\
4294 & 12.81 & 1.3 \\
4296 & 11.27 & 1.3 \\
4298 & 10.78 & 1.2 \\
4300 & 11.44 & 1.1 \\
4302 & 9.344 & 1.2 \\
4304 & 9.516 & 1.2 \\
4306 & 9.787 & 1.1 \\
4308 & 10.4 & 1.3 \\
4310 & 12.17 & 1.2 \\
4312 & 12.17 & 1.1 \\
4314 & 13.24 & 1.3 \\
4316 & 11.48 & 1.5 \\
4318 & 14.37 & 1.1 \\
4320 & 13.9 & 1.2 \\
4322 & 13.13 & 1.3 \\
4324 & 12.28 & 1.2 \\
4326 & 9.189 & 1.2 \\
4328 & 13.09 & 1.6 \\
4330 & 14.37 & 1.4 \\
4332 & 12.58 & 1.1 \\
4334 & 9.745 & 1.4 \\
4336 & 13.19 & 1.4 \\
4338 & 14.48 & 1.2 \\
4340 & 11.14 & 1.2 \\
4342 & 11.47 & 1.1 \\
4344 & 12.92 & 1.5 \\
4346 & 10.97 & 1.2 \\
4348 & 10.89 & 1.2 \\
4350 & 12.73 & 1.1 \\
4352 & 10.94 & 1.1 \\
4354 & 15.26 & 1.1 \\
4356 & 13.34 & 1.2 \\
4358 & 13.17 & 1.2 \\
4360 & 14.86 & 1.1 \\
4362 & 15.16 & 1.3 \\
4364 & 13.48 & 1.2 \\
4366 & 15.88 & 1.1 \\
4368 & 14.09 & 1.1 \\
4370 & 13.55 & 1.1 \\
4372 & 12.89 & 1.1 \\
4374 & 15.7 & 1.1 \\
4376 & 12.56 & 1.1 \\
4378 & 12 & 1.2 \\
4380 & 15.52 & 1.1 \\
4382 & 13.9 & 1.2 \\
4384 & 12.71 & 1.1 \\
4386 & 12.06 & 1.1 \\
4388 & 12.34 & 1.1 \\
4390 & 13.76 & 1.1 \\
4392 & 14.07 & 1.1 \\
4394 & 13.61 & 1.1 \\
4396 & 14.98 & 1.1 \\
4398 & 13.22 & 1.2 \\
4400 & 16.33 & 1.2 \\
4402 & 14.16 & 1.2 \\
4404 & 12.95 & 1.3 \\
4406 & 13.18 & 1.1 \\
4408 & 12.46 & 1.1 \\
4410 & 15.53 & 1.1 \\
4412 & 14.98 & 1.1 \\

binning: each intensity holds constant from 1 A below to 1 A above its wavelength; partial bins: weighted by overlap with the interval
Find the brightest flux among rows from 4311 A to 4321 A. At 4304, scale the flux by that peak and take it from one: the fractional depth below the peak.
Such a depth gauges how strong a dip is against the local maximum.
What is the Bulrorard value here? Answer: 0.34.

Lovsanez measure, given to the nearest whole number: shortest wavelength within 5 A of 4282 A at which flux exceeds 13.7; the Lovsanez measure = 4278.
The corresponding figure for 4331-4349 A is 4338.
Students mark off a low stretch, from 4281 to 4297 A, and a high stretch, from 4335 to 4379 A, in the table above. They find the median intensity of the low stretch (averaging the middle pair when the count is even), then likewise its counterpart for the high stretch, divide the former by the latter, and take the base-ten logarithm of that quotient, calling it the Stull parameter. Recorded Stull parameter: -0.045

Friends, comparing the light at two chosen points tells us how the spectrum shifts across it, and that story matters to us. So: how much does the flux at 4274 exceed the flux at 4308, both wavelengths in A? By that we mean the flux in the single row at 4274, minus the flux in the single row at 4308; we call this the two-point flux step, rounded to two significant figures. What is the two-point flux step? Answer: 2.0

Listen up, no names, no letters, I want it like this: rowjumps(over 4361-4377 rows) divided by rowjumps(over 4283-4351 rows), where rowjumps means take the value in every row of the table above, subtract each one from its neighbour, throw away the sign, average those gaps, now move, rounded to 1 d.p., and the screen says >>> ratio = 1.2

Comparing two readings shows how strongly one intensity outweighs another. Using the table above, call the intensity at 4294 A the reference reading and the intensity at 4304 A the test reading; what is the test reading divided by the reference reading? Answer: 0.74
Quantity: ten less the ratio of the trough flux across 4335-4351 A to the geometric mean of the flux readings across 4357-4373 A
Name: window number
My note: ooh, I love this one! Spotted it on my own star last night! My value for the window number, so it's 9.23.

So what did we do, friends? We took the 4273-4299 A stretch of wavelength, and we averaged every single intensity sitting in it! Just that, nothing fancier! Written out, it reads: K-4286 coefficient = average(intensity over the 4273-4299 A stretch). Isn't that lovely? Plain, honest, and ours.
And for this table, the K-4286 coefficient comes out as 12.1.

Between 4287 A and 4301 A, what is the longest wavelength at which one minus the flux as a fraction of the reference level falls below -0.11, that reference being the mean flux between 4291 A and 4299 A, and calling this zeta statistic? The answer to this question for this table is 4294 A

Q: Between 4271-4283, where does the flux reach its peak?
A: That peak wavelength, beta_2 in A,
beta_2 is 4278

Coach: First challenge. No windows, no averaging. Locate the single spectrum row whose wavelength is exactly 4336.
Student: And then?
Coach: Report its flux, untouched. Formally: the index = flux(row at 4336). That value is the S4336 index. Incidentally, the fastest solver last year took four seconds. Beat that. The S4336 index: 13.19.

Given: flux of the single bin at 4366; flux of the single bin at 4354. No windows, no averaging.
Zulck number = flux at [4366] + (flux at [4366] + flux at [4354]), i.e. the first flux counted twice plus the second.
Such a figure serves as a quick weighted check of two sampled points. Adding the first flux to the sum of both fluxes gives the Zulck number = 47.0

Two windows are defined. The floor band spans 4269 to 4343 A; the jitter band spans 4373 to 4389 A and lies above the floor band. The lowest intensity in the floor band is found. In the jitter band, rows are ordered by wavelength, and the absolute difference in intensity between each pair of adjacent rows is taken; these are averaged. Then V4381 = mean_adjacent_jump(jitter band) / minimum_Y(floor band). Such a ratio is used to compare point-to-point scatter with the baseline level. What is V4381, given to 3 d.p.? 0.170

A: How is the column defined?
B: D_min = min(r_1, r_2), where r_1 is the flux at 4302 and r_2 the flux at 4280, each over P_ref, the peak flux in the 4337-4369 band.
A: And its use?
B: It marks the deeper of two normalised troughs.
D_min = 0.59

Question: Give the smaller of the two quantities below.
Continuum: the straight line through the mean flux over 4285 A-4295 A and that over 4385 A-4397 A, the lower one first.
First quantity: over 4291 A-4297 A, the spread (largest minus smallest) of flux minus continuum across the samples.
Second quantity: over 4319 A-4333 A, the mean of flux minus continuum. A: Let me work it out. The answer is 0.34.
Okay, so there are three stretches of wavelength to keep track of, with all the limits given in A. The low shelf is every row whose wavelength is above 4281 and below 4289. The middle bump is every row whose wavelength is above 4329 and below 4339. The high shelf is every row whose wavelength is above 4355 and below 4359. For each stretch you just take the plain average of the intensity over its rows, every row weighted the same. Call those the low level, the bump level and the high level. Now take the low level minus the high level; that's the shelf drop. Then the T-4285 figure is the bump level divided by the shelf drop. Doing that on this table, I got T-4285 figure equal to -16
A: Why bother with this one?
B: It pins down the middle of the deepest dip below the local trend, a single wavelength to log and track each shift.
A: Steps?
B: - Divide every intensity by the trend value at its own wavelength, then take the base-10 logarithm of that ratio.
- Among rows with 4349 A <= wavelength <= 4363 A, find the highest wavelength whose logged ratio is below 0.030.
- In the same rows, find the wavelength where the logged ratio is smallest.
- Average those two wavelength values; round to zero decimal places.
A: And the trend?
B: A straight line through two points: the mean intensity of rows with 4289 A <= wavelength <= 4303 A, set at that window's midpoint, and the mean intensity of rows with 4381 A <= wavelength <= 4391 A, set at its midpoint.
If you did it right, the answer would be 4355 A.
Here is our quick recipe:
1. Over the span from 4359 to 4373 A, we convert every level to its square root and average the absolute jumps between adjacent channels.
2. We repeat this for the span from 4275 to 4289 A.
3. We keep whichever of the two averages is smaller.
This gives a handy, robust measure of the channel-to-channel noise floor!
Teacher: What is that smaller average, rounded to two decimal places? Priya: 0.16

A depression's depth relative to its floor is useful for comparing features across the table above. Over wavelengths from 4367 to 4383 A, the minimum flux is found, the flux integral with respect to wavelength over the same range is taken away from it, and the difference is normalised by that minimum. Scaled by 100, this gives -1737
